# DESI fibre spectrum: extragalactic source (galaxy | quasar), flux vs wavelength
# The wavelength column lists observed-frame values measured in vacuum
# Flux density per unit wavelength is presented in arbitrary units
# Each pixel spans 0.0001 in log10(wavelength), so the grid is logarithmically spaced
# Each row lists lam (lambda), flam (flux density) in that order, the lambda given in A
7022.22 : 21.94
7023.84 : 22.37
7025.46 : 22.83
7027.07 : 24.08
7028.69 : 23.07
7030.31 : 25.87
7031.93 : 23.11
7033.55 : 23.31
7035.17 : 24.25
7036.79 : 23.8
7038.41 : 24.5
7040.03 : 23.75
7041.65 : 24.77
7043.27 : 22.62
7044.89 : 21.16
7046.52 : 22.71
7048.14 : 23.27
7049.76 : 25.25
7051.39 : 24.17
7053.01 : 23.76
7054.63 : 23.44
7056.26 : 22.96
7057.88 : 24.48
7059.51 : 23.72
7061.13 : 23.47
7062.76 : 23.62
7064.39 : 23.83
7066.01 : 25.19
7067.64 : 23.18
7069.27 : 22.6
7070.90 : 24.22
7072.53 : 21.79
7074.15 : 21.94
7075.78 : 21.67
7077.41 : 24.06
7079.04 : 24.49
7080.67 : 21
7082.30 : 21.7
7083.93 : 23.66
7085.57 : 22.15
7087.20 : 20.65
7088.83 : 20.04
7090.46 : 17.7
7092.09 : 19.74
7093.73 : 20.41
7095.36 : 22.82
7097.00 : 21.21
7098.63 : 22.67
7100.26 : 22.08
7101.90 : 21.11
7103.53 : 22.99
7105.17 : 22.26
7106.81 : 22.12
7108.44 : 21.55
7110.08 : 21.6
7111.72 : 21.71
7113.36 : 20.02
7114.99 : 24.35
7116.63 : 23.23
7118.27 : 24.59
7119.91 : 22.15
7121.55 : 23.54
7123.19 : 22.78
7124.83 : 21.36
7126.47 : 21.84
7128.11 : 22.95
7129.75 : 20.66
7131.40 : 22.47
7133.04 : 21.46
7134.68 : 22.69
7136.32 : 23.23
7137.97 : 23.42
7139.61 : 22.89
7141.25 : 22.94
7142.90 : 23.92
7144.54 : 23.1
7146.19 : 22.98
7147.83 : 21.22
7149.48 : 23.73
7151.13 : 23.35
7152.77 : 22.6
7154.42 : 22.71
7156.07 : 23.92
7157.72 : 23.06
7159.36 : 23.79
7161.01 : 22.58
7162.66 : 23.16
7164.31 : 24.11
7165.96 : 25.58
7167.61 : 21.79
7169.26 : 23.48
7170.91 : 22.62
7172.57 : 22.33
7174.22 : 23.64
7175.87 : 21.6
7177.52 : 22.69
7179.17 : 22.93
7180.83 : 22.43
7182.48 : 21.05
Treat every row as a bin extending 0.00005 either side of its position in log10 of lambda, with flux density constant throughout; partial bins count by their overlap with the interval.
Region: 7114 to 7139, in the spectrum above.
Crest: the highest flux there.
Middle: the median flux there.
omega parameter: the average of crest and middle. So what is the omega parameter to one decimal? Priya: 23.7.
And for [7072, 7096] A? 23.1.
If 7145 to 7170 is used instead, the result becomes 24.4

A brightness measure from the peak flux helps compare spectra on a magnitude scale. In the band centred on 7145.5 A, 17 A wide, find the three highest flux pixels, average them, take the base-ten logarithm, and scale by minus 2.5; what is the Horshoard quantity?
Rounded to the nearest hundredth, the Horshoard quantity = -3.44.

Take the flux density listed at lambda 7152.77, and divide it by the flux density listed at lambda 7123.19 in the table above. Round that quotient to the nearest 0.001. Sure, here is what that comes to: 0.992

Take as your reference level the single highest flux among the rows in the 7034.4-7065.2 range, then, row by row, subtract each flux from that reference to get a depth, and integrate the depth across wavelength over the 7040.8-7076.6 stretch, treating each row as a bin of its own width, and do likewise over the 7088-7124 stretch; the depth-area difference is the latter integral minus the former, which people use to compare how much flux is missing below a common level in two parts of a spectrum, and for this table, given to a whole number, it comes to 55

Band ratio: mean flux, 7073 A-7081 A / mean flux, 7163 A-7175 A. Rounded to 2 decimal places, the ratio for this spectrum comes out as 0.97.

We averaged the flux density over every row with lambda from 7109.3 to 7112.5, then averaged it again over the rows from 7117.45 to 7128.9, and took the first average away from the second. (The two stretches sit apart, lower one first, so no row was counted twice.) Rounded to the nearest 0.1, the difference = 1.1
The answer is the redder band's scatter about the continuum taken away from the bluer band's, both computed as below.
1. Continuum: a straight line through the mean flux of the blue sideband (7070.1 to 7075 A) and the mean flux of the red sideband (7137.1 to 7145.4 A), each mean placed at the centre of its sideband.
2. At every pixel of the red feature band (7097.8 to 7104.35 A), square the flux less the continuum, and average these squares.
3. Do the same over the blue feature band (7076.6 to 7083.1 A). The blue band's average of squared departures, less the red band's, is 1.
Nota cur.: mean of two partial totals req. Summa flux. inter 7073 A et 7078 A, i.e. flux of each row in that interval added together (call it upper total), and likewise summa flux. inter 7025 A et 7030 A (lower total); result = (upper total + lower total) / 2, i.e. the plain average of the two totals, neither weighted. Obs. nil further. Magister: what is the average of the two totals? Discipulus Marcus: 68.8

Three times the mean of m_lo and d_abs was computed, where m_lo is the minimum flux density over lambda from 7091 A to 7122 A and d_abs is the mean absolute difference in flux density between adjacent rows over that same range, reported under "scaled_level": 31.6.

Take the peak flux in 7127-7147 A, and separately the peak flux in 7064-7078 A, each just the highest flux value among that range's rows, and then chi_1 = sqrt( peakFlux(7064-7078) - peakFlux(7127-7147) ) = 1.13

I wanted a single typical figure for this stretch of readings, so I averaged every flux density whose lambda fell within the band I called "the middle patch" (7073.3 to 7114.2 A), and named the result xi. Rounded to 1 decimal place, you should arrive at 21.7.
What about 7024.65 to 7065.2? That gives 23.7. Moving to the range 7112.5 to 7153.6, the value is 22.7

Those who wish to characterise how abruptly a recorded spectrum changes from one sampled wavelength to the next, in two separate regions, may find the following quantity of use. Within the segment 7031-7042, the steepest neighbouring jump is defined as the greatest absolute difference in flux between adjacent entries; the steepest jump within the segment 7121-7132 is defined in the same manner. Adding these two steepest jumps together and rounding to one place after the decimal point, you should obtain 3.3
